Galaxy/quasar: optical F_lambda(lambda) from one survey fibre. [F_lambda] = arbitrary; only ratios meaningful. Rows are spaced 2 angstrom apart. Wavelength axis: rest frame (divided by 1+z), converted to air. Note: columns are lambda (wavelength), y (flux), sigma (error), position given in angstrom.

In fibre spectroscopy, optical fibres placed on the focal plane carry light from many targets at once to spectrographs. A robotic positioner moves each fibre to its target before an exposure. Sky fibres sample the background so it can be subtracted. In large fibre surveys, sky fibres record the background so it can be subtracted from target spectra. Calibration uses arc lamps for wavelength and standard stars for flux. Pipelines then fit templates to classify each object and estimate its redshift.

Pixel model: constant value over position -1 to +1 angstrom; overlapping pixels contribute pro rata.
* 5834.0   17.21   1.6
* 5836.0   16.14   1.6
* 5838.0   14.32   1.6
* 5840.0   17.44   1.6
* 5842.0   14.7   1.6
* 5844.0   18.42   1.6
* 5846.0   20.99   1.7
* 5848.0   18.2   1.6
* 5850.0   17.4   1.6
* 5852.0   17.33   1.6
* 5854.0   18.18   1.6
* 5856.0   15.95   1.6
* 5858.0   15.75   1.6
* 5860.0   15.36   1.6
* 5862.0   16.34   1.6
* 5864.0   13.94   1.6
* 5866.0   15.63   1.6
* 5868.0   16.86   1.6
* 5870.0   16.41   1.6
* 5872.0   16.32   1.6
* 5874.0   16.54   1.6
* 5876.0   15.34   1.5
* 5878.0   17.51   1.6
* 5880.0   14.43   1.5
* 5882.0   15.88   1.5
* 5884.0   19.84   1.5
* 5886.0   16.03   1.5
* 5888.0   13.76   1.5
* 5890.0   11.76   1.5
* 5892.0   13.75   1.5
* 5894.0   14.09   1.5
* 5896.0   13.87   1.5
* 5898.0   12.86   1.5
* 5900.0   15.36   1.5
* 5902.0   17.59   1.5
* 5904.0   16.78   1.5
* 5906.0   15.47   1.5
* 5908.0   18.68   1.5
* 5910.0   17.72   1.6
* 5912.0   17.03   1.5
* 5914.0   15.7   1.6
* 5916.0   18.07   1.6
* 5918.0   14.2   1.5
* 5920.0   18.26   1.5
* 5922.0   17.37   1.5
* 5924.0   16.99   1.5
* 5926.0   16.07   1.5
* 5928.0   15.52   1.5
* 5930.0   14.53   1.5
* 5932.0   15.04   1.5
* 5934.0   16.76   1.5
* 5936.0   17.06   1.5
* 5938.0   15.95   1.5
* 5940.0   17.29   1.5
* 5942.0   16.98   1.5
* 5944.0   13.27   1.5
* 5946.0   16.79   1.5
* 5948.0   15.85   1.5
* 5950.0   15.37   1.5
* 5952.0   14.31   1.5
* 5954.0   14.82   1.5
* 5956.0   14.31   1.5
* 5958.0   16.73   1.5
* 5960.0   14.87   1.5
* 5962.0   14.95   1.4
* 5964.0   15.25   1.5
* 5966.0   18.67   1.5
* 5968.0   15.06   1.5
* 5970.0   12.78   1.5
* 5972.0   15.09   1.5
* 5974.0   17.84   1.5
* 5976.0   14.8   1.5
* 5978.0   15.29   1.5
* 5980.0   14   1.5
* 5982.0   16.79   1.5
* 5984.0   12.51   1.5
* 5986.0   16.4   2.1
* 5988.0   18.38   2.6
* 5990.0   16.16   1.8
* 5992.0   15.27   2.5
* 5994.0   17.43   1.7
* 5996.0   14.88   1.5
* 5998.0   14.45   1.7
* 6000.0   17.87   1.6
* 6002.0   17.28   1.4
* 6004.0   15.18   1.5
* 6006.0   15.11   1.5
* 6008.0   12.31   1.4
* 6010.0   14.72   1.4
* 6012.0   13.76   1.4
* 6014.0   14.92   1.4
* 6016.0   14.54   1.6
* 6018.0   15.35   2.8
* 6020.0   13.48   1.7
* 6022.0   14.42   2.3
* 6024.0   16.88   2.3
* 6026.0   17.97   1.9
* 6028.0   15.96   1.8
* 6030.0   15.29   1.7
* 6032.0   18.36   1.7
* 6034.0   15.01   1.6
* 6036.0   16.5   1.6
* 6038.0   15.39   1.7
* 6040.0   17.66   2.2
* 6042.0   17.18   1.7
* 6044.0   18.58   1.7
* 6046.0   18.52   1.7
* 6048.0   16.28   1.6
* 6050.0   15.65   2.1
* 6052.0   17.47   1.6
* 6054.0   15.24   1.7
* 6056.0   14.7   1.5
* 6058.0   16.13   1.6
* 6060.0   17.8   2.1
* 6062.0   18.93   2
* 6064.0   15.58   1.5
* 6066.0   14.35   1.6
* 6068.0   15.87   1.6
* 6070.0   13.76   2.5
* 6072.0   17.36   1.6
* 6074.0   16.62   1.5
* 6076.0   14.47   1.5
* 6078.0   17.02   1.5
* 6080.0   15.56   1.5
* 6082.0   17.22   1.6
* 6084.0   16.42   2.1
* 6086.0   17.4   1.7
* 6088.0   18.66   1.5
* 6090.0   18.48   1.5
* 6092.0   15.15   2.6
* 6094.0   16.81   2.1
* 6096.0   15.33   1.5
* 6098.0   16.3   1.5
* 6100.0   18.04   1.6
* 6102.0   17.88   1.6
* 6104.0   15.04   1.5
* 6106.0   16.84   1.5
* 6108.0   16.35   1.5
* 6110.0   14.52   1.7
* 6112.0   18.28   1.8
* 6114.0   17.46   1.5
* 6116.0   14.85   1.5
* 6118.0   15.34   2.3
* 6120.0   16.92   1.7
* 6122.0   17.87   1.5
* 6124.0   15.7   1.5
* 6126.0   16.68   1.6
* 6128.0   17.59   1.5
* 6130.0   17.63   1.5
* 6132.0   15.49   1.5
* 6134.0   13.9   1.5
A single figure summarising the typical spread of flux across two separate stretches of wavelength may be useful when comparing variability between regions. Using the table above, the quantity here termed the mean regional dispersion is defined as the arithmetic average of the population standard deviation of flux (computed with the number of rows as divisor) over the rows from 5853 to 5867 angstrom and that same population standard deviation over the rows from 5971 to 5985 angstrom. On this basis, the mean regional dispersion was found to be 1.40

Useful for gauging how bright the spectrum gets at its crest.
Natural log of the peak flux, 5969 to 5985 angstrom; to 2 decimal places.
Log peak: 2.88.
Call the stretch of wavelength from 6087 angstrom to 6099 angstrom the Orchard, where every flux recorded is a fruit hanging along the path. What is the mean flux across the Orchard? 16.8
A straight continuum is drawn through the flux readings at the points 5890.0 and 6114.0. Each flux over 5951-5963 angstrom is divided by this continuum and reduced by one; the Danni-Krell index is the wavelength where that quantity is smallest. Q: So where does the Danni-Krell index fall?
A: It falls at 5956.0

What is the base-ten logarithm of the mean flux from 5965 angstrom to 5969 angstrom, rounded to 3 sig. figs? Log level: 1.23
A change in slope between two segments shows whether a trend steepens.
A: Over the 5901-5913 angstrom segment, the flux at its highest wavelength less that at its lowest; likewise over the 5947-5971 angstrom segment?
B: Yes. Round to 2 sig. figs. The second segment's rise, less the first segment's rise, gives -2.5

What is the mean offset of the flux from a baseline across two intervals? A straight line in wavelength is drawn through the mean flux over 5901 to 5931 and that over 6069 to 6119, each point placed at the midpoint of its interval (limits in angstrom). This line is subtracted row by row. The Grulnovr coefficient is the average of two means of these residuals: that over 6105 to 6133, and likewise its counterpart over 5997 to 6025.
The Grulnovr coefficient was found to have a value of -0.7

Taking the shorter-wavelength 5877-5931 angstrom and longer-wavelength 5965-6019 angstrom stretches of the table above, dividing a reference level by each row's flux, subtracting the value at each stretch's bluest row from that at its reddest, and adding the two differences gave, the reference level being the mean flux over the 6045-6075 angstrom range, 0.38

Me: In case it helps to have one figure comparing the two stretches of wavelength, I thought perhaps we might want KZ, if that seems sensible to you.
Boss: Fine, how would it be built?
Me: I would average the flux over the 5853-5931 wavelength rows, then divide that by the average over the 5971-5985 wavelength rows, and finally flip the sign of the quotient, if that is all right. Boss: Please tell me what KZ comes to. -1.05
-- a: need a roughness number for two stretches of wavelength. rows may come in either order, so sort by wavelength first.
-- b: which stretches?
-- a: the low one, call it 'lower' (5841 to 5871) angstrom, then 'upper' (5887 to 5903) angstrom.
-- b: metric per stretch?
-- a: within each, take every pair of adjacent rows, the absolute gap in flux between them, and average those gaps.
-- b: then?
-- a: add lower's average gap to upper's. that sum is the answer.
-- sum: 2.9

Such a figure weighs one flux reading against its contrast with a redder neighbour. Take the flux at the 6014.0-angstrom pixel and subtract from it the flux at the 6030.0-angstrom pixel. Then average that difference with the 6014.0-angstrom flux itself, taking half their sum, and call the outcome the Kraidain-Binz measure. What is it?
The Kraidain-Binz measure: 7.3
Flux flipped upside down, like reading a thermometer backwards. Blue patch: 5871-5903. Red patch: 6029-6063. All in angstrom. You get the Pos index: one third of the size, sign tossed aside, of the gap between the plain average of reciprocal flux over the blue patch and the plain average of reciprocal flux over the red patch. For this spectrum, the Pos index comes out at 0.0021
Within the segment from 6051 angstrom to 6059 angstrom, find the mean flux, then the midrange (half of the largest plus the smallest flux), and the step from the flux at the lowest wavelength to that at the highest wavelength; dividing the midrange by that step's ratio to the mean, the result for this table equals -191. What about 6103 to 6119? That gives 879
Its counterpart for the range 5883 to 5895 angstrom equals -41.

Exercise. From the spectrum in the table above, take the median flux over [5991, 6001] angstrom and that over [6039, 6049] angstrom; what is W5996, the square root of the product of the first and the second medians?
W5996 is 16.42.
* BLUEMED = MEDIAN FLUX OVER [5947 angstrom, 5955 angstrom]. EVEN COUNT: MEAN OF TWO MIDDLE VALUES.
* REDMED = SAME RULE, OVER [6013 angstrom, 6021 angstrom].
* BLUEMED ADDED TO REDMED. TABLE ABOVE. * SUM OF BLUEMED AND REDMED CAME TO 29.8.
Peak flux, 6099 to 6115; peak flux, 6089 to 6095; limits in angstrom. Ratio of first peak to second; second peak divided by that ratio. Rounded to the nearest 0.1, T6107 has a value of 18.7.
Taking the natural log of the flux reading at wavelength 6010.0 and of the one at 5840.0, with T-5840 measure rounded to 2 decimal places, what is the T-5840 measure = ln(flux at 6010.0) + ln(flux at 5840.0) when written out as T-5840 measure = 5.55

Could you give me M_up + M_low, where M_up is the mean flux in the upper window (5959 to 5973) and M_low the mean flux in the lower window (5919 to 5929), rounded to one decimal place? 32.1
